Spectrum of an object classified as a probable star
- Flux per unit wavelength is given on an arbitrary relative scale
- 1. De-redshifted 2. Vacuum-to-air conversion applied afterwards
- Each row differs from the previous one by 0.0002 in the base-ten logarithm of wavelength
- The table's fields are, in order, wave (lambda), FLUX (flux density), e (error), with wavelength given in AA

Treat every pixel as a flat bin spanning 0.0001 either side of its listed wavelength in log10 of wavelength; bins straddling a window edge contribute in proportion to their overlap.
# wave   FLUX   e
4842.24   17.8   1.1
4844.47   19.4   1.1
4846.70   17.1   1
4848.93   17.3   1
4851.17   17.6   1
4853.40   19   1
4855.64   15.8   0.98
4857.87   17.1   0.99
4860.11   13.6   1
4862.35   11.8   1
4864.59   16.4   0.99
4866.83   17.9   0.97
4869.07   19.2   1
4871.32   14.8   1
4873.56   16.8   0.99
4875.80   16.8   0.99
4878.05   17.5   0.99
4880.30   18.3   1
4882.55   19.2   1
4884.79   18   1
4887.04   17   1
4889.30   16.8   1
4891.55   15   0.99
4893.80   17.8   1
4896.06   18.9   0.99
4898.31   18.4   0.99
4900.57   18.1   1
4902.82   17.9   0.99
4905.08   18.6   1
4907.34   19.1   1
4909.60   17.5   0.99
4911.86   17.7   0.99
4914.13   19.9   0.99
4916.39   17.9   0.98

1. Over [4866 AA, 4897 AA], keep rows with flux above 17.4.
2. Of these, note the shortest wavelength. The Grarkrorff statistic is 4866.83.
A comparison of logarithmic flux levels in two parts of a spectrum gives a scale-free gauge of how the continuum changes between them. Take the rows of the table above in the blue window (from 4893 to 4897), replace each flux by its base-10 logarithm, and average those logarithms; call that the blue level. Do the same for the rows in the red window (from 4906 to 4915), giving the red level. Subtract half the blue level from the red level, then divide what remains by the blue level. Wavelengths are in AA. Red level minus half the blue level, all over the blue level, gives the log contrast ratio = 0.503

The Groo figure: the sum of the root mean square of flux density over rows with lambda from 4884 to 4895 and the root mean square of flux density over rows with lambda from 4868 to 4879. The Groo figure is 34.0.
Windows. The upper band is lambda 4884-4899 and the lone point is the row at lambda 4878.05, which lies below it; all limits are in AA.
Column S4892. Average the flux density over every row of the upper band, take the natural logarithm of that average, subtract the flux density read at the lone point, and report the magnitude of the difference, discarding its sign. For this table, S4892 14.6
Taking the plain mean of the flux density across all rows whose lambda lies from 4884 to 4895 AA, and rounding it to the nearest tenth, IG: 16.9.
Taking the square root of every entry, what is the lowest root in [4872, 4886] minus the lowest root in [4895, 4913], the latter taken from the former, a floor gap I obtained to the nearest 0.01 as -0.08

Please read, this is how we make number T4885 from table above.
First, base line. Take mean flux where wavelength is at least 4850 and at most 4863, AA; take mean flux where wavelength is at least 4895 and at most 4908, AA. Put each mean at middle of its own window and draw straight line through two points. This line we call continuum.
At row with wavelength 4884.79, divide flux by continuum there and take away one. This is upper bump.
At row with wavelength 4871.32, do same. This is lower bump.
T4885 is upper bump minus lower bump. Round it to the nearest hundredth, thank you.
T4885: 0.14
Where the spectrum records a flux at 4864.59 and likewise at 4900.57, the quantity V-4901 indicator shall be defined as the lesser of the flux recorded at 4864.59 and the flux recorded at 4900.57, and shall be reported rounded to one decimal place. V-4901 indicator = 16.4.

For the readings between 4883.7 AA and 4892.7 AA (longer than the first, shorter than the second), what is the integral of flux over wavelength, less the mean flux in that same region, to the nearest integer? 134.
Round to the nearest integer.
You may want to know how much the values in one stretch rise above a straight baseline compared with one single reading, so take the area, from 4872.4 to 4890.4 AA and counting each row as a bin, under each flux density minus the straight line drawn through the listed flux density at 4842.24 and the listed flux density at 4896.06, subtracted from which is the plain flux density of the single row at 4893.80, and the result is -37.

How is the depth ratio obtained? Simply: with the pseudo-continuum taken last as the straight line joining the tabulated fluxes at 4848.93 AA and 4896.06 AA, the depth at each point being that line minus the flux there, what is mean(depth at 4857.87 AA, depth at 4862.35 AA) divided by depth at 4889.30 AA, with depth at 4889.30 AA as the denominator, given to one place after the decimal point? 1.7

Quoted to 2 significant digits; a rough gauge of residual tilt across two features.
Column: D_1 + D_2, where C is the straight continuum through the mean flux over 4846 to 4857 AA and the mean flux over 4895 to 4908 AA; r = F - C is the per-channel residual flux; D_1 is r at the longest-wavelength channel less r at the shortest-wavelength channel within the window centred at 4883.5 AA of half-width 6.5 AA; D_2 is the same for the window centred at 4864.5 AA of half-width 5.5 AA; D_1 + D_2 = 4.4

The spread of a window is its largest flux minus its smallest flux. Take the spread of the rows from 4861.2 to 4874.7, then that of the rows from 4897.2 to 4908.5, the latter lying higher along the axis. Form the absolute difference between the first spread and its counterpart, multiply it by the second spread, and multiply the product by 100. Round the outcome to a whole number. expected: 744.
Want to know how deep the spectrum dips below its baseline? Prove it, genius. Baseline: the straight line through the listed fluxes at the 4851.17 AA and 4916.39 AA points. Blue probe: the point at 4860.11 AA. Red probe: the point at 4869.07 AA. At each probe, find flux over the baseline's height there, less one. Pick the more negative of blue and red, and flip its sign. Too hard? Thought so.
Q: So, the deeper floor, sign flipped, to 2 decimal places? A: 0.23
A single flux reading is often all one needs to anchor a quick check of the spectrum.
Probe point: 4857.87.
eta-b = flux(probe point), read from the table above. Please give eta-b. 17.1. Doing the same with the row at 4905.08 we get 18.6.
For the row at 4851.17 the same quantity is 17.6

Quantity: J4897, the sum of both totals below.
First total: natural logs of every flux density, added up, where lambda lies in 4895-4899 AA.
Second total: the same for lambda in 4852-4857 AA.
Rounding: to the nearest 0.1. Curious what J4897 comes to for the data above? 11.6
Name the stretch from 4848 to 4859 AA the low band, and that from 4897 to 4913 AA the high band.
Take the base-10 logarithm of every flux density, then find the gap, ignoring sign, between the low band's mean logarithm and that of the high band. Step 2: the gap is 0.021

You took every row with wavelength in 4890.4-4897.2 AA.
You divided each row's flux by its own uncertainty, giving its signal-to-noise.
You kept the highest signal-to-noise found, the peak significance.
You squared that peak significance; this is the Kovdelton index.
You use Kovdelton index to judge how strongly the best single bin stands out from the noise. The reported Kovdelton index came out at 364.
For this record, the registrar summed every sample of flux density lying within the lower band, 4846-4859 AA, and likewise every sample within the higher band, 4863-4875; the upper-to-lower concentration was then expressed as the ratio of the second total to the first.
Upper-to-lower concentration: 0.82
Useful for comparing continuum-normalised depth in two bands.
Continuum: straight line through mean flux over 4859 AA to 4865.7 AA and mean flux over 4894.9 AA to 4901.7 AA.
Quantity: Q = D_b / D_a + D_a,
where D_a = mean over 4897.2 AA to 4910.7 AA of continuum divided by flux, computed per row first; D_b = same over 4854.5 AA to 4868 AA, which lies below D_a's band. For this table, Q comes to 1.92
